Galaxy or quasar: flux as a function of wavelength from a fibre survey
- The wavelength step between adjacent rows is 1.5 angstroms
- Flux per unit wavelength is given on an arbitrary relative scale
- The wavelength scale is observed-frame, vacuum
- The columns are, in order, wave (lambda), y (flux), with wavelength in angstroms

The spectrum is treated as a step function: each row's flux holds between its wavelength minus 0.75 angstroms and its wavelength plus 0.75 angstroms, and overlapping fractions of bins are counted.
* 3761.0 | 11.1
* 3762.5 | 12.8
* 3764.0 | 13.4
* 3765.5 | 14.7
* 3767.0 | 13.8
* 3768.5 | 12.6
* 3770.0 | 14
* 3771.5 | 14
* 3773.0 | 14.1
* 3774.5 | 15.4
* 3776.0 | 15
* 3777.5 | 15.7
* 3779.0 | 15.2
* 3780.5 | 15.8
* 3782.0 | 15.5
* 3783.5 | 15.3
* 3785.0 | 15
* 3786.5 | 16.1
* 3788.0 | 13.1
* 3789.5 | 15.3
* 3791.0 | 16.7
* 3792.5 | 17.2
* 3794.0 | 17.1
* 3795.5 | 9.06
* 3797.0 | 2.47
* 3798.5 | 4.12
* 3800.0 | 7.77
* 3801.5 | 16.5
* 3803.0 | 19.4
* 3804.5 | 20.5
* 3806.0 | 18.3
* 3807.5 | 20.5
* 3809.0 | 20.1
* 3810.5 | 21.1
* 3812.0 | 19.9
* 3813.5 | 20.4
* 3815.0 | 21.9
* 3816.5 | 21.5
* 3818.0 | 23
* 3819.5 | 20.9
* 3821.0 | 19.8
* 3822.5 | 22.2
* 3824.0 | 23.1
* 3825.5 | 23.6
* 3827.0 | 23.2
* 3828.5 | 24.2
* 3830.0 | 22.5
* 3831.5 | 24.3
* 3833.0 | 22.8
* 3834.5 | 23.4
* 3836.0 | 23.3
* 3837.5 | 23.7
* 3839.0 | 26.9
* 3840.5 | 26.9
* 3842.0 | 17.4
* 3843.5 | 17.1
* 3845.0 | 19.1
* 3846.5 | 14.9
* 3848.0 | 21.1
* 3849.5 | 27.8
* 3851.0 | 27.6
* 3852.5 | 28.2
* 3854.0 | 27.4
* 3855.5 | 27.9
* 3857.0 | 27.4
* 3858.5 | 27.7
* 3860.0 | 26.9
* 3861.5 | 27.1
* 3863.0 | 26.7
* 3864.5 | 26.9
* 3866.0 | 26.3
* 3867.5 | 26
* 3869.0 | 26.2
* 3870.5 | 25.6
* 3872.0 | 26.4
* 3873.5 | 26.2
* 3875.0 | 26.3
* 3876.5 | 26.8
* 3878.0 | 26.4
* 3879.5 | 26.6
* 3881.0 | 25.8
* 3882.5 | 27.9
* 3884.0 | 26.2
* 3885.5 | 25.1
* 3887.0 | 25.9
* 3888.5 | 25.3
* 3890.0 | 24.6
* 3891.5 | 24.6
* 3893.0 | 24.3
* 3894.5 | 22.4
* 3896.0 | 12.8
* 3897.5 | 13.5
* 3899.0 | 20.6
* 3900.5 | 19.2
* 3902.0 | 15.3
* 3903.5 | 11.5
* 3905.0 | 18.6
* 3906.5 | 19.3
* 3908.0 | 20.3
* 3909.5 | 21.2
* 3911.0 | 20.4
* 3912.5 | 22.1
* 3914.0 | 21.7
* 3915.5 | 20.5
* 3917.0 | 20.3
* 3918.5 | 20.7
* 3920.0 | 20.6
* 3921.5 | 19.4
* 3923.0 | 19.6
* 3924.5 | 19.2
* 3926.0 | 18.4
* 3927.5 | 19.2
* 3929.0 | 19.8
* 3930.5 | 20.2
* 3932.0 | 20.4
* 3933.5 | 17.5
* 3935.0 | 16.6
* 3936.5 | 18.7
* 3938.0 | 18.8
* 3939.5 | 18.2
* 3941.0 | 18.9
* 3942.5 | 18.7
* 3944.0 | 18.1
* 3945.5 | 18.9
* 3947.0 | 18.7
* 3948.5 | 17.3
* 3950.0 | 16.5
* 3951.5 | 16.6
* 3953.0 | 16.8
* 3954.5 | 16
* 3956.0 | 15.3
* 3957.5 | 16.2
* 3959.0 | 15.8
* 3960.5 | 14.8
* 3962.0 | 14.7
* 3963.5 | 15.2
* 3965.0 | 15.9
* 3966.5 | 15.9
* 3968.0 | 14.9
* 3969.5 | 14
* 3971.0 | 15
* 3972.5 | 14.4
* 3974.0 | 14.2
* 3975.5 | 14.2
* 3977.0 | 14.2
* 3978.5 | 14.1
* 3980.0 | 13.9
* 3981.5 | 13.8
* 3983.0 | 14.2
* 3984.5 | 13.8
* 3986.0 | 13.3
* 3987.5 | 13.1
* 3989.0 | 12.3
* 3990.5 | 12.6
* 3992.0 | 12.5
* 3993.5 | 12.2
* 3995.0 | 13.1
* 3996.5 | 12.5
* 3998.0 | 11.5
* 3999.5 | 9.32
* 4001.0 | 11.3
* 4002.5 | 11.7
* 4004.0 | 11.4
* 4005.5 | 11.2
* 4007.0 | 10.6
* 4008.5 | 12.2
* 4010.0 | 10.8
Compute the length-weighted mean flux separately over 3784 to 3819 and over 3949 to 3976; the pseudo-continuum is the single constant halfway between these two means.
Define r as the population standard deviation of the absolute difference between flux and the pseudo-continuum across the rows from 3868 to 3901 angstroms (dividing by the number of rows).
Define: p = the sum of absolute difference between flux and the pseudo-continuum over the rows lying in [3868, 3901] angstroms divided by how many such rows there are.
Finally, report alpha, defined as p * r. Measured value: 23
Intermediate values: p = 8.6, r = 2.7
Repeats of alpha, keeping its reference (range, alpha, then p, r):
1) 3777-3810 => 12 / 3.2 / 3.7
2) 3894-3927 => 5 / 4.0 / 1.3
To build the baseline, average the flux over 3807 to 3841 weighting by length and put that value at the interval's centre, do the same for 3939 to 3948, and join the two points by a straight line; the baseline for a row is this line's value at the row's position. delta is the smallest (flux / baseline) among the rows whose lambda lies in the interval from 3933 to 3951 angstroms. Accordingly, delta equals 0.88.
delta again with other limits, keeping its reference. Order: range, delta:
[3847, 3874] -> 0.97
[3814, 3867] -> 0.68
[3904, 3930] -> 0.94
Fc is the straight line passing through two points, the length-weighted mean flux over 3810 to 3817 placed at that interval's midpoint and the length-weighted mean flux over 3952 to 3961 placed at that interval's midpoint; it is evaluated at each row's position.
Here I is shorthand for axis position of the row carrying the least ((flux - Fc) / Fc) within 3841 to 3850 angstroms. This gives 3846.5 angstroms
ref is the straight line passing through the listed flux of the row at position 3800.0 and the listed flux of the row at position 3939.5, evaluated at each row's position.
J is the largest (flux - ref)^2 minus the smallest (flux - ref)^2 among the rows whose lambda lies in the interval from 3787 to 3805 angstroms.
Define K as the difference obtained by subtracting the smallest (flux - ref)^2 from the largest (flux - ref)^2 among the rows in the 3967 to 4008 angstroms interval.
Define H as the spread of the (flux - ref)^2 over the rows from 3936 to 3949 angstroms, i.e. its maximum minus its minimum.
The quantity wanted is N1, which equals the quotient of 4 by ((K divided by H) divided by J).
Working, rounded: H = 2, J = 154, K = 149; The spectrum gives 10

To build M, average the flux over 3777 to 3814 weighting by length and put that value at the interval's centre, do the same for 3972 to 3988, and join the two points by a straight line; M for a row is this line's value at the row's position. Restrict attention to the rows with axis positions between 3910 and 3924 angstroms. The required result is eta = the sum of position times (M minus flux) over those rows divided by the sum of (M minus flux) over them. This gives 3916.7 angstroms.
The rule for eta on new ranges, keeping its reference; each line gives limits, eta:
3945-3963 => 3951.2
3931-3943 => 3937.3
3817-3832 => 3825.3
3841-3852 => 3848.6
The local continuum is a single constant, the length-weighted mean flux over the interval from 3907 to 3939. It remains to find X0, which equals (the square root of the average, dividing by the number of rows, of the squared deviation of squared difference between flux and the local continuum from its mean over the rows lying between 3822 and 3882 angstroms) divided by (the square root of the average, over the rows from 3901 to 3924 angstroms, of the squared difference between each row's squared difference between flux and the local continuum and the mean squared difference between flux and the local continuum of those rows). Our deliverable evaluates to 1.2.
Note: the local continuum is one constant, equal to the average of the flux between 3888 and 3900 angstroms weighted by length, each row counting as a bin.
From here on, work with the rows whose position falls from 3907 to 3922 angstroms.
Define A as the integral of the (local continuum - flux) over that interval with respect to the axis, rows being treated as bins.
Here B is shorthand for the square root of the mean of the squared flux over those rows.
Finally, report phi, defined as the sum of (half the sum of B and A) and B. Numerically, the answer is 32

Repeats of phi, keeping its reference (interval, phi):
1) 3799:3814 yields 49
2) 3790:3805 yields 81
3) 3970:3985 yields 72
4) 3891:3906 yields 48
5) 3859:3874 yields -2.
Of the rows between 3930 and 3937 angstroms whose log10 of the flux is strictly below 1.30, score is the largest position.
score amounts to 3936.5 angstroms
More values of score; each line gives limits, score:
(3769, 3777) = 3776.0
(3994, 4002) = 4001.0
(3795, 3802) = 3801.5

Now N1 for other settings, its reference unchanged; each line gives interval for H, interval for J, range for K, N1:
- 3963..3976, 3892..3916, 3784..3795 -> 163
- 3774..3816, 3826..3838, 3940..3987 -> 468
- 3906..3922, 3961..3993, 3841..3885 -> 33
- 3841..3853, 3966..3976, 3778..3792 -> 507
